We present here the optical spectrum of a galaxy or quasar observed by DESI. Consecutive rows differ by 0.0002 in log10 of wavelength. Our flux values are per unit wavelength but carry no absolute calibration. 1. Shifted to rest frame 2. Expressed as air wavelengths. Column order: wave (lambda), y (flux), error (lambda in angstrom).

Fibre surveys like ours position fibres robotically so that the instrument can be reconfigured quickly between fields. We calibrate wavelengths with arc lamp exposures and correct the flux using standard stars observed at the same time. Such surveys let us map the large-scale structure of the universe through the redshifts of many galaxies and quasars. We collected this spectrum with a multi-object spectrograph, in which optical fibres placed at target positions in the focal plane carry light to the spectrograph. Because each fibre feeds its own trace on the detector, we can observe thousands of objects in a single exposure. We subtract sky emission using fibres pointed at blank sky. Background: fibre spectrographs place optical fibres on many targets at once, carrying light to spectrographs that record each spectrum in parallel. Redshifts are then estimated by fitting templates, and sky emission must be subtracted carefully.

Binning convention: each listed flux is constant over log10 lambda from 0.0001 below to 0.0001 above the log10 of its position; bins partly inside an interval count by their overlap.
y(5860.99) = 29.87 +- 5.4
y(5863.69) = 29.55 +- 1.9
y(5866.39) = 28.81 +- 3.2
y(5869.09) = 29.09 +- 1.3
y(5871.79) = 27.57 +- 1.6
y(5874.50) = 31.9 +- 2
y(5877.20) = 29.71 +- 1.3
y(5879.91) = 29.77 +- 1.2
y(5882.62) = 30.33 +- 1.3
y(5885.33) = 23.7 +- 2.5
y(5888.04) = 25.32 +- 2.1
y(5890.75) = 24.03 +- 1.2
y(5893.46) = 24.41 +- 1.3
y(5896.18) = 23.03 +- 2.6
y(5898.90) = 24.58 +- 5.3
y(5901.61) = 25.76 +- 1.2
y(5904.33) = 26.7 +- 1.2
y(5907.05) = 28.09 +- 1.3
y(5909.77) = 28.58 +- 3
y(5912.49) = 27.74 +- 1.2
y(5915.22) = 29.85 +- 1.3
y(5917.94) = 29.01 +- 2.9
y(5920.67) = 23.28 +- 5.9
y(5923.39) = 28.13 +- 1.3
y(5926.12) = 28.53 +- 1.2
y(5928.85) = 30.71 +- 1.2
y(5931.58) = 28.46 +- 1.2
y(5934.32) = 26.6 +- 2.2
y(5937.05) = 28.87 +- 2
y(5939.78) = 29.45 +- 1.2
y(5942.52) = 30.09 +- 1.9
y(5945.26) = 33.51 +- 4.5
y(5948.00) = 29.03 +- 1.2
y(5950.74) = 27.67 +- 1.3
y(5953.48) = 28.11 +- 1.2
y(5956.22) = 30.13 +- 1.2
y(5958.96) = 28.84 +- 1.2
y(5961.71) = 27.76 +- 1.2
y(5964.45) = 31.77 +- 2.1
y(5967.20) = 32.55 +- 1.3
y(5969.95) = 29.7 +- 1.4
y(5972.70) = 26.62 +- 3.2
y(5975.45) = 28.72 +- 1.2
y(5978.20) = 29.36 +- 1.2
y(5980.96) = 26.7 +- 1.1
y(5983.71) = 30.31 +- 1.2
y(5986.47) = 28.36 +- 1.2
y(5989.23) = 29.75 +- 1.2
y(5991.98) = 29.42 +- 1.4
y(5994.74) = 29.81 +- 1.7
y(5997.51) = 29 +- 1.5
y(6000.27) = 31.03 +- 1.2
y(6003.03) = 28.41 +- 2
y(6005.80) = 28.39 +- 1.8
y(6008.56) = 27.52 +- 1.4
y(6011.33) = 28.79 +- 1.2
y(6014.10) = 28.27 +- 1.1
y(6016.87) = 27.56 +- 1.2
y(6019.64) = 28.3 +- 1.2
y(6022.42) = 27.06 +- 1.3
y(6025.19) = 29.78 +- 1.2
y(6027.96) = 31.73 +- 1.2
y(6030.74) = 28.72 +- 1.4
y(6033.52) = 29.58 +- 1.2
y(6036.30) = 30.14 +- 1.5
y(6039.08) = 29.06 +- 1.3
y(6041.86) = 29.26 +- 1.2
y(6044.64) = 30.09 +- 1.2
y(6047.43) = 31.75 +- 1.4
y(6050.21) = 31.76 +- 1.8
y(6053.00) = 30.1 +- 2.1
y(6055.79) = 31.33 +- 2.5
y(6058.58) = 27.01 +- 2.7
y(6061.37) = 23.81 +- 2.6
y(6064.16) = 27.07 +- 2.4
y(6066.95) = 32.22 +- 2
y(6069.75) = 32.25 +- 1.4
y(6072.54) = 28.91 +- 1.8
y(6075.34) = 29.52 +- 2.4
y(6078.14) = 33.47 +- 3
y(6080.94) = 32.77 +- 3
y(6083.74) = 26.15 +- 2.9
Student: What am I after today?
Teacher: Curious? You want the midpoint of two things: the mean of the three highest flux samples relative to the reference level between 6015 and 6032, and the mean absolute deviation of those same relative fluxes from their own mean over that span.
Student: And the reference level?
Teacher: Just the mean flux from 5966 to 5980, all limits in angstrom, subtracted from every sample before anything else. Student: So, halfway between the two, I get 1.0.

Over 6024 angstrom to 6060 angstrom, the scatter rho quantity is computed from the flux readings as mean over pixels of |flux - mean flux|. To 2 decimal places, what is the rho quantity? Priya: 1.04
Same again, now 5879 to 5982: 1.93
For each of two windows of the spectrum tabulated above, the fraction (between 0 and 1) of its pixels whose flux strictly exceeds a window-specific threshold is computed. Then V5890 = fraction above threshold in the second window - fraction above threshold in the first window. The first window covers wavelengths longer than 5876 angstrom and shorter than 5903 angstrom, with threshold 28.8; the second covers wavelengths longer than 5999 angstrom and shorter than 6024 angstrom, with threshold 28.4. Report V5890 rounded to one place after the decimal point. 0.0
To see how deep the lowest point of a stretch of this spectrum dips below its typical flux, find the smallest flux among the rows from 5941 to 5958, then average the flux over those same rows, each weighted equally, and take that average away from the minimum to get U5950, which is -2.1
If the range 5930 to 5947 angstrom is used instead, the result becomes -2.9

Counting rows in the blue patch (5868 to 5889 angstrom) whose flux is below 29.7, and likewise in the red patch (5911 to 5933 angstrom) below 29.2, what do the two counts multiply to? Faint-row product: 24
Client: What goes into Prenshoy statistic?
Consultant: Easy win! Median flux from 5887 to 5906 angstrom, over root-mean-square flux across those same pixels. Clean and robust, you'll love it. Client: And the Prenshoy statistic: 0.99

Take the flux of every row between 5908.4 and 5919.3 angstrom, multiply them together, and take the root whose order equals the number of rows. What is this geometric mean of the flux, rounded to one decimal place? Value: 28.8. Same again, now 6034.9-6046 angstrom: 29.6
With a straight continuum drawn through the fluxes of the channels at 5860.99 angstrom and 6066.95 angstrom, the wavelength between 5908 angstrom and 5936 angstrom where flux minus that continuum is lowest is 5920.67 angstrom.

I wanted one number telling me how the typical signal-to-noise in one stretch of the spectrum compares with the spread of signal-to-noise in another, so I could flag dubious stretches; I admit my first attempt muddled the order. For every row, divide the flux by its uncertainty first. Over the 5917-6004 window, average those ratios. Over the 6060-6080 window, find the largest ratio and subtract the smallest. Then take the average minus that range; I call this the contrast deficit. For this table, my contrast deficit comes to 6.1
